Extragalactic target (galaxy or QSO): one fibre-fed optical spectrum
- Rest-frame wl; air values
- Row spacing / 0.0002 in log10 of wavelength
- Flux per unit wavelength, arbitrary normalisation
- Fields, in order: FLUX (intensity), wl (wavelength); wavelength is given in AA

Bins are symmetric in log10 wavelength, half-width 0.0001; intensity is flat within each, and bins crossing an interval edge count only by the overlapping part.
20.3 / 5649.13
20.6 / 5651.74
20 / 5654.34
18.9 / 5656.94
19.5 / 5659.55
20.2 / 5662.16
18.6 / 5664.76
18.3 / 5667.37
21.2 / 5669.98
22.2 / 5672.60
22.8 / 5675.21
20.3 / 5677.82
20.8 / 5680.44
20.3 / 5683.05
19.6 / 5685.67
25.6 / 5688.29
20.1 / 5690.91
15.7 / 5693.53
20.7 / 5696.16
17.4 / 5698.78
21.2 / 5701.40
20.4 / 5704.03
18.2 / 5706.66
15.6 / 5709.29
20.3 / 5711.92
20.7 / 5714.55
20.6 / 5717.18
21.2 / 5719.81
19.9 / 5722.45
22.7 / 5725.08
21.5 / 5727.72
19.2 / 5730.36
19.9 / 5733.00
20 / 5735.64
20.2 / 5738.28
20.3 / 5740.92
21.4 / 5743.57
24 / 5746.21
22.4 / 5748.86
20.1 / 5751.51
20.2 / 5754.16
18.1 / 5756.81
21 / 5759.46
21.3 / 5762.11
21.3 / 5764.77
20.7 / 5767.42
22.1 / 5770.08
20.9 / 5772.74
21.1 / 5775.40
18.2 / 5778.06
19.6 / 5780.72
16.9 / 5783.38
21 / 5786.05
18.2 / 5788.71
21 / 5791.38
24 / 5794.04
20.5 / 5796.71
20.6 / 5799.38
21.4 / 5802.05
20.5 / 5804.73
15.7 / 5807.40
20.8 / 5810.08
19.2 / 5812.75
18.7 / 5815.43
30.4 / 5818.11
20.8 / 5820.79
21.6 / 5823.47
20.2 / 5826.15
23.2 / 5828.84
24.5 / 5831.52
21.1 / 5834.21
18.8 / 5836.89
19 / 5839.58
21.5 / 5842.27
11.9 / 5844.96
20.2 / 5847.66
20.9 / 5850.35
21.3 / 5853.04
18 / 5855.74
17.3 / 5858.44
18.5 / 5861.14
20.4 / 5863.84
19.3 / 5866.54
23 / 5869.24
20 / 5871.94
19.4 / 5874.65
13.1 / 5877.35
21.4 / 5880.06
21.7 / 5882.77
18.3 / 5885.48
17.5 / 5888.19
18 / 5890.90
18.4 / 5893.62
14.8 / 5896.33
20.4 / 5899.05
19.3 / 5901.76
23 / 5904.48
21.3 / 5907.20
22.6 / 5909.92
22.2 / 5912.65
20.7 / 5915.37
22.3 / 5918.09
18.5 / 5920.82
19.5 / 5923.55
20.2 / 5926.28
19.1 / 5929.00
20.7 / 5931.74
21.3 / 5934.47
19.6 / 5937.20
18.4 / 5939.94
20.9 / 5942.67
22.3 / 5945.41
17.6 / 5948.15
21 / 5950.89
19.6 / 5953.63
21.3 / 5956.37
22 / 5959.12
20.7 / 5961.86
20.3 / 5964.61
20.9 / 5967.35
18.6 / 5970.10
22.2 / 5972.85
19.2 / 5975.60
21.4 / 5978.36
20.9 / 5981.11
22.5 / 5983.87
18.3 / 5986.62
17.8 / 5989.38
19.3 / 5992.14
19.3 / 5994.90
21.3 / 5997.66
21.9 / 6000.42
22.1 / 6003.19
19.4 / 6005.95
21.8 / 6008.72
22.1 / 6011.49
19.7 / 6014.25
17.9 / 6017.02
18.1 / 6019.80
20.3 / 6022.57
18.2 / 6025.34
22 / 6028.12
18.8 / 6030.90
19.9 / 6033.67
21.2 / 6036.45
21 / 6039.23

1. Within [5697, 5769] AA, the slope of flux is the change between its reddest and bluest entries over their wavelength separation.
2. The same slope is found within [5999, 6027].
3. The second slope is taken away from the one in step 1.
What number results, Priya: 0.20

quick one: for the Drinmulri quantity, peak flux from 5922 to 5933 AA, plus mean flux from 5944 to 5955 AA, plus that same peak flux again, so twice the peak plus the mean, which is 61.5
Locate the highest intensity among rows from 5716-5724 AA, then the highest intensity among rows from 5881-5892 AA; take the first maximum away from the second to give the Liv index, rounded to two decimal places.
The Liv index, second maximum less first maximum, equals 0.50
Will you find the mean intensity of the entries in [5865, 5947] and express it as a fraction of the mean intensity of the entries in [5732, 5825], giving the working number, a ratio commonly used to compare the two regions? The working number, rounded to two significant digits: 0.96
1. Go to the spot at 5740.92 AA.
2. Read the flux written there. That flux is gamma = 20.3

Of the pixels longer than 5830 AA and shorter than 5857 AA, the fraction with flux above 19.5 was 0.60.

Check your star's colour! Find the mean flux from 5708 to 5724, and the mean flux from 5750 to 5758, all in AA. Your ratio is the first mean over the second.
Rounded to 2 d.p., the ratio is 1.01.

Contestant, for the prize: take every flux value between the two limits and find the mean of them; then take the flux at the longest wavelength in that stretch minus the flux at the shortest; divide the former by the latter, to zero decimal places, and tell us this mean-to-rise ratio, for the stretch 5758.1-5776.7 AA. 212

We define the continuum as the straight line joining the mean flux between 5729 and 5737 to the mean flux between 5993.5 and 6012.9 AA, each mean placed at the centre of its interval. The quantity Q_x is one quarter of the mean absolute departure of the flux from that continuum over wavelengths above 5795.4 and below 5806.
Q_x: 0.17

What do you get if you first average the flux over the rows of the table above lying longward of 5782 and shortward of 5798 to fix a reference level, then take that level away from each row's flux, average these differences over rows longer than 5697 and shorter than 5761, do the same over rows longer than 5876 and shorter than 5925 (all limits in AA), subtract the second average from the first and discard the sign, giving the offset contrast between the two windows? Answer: 0.66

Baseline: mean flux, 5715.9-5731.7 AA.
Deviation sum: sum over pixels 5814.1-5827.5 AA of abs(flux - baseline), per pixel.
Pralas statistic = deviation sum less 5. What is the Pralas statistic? 8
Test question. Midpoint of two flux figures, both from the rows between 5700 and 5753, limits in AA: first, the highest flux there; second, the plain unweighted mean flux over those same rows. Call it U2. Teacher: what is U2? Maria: 22.2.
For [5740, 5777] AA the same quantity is 22.5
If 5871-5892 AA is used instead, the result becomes 20.2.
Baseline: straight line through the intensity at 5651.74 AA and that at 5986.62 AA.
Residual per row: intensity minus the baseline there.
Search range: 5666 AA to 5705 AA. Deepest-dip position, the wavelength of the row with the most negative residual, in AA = 5693.53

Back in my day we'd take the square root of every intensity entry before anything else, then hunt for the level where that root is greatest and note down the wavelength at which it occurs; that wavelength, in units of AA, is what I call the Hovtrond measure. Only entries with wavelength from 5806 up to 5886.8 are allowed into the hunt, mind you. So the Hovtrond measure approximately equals 5818.11 AA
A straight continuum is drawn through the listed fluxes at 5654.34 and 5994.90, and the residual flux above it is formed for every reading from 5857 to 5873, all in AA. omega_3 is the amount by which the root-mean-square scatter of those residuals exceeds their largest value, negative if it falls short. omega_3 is -1.7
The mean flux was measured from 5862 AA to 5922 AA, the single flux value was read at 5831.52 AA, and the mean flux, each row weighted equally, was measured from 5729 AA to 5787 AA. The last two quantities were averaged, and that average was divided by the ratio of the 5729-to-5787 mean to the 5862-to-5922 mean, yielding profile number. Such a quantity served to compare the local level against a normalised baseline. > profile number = 21.8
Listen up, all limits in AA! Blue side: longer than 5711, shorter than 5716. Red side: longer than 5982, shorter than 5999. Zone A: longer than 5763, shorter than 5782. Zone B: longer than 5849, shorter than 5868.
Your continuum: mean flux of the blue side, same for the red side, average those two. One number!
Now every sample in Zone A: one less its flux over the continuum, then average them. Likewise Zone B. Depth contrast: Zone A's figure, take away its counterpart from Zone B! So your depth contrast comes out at -0.058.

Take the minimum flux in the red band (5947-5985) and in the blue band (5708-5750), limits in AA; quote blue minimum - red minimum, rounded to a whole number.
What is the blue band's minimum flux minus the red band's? -2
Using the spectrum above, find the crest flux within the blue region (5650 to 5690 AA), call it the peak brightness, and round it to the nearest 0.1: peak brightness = 25.6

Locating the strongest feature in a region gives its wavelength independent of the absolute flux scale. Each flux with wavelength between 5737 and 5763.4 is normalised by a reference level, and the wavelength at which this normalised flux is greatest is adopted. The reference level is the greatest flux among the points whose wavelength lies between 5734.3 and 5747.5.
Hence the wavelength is 5746.21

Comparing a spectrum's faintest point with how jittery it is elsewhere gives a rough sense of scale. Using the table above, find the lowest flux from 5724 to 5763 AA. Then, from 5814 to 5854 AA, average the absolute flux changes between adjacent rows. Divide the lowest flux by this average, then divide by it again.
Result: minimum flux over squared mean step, 1.2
